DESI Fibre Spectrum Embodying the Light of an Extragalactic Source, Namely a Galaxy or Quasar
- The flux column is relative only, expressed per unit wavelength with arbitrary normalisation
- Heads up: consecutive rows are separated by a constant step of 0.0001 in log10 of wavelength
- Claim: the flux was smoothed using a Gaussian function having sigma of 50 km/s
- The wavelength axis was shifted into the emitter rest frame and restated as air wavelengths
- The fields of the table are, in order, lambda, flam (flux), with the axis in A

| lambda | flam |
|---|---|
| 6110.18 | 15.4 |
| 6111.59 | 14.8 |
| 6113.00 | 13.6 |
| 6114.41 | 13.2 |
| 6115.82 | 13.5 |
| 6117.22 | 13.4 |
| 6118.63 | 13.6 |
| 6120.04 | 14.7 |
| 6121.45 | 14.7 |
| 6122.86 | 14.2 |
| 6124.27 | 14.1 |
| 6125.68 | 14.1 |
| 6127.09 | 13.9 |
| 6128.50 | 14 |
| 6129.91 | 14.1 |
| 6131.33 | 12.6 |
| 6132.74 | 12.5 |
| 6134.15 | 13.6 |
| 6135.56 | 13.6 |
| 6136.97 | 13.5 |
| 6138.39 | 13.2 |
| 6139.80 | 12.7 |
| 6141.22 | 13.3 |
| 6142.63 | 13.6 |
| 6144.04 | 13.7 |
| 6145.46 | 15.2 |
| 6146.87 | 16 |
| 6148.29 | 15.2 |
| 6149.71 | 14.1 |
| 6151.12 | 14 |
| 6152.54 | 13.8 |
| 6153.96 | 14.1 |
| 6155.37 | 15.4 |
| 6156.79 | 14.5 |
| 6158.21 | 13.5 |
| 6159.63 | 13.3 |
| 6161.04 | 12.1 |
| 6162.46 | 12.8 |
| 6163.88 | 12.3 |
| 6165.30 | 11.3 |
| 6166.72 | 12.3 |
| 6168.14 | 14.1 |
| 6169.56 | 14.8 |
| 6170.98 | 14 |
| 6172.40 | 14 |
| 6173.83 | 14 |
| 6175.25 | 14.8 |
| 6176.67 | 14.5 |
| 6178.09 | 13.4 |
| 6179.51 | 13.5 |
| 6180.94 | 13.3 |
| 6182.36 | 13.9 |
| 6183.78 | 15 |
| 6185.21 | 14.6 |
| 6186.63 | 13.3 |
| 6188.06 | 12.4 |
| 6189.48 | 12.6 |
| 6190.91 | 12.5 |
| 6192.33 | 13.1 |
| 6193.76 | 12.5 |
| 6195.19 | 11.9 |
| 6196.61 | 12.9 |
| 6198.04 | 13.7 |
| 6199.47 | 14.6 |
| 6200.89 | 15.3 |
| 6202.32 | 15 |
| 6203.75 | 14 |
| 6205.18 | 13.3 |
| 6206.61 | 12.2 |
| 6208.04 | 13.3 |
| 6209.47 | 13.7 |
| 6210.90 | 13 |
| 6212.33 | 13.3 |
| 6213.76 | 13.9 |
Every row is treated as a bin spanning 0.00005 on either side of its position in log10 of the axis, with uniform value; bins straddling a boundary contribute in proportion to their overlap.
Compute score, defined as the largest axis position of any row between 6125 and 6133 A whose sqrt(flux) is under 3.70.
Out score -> 6132.74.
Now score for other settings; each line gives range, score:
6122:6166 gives 6165.30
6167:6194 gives 6193.76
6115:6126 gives 6118.63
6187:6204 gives 6196.61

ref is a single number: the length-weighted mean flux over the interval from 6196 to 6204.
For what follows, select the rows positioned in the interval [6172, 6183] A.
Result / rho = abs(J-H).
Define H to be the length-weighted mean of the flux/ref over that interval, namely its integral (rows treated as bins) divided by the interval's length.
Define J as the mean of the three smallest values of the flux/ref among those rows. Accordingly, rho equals 0.0363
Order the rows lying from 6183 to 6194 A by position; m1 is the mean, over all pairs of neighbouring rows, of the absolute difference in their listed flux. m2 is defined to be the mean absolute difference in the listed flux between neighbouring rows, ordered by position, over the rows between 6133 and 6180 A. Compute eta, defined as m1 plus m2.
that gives 1.2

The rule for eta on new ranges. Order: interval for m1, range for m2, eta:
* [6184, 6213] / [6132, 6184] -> 1.3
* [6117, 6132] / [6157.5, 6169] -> 1.3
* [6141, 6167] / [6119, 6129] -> 0.9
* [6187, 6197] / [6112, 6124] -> 0.9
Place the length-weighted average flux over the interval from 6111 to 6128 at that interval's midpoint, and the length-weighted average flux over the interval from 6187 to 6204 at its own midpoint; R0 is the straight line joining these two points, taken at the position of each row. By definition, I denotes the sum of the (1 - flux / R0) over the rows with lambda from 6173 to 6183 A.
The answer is -0.22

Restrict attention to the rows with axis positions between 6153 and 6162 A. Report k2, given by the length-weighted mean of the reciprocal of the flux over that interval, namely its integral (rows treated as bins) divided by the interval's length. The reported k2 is 0.073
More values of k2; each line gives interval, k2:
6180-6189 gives 0.073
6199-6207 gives 0.071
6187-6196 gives 0.080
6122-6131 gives 0.071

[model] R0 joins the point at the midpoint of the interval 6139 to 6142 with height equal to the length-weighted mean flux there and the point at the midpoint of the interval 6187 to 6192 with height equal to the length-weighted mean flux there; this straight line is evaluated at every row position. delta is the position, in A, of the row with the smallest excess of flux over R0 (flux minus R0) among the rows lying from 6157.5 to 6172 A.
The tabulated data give 6165.30 A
